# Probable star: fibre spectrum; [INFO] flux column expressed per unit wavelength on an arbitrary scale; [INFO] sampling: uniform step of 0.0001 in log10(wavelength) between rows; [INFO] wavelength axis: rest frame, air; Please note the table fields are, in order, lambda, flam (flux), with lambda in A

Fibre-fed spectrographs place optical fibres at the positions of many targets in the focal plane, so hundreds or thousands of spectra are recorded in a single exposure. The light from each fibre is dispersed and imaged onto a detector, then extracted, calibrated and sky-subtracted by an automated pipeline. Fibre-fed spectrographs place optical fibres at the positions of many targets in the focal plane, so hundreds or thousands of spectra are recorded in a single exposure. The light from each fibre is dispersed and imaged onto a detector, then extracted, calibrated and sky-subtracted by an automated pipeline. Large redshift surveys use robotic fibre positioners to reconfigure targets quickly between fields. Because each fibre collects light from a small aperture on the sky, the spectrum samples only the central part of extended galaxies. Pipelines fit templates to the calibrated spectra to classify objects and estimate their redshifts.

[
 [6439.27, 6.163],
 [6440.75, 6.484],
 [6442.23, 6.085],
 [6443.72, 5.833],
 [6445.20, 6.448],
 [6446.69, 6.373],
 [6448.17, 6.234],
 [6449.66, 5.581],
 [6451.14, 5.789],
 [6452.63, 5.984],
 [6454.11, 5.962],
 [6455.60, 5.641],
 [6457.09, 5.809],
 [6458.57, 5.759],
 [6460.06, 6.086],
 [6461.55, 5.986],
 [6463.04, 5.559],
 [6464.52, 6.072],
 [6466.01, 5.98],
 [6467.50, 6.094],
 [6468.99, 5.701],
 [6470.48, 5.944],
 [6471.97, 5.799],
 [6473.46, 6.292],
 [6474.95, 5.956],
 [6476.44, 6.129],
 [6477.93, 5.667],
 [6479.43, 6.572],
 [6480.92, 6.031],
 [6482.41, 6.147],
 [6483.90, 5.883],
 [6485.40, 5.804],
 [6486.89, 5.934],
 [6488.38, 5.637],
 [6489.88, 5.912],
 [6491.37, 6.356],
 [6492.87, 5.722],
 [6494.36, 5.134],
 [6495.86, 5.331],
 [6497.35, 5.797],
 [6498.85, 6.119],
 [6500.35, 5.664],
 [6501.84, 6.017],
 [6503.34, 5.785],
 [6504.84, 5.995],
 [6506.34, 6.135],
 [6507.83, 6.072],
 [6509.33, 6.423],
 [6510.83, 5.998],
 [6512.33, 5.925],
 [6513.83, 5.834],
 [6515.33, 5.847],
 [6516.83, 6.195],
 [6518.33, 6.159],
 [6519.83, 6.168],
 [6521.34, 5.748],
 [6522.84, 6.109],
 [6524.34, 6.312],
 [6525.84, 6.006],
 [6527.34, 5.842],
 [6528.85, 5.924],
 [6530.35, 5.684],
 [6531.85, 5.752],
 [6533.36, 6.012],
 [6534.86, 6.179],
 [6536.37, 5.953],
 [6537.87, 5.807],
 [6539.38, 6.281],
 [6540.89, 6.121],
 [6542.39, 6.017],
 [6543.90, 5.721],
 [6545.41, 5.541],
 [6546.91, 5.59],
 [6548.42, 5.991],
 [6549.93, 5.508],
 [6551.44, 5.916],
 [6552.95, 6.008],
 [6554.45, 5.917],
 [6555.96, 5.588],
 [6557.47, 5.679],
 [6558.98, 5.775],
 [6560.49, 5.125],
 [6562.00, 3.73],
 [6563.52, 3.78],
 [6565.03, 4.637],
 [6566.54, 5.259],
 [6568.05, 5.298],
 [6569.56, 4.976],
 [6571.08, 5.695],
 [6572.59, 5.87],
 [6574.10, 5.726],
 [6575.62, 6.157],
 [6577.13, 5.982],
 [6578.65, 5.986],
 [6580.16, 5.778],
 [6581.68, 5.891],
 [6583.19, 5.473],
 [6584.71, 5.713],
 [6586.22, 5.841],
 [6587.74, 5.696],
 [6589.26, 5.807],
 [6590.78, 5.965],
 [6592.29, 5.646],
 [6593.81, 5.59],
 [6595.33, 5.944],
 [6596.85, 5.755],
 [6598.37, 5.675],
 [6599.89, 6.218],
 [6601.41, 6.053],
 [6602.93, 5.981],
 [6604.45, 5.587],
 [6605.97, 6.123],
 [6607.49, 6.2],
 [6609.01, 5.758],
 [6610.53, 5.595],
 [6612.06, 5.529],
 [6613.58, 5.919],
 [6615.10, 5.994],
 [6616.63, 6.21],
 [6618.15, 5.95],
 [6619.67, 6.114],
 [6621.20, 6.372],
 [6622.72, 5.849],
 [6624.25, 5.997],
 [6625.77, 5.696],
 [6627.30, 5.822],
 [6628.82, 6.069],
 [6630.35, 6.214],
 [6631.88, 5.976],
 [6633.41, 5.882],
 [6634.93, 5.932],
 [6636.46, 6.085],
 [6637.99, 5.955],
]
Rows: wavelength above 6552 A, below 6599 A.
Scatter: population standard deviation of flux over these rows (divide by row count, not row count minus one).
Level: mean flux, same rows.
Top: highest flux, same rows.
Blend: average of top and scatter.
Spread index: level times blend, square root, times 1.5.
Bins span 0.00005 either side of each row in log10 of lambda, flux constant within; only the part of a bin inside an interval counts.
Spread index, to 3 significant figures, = 6.48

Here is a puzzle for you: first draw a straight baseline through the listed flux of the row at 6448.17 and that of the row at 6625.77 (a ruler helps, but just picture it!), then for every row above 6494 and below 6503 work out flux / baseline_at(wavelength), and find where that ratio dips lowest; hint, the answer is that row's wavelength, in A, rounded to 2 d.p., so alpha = 6494.36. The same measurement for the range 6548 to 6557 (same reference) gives 6549.93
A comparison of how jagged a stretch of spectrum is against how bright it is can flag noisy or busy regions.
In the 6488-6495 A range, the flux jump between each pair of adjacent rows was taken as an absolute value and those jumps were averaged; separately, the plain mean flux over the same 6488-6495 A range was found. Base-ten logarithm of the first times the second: 0.45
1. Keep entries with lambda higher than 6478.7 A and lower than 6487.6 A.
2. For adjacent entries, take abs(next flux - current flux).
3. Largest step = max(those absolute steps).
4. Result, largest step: 0.54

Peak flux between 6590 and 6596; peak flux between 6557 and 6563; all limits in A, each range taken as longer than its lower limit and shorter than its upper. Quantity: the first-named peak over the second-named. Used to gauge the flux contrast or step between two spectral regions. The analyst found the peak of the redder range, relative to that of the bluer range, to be 1.03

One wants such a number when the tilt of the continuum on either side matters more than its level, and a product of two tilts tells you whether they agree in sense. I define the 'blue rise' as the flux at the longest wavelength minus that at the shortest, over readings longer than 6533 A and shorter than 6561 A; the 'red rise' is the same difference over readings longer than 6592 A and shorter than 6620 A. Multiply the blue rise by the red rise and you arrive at -0.42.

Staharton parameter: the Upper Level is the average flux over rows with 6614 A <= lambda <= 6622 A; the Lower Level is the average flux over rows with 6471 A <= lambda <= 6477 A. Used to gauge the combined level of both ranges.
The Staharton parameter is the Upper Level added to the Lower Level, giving 12.2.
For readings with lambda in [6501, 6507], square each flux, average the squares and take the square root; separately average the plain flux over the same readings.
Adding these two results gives 12.0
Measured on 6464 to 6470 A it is 11.9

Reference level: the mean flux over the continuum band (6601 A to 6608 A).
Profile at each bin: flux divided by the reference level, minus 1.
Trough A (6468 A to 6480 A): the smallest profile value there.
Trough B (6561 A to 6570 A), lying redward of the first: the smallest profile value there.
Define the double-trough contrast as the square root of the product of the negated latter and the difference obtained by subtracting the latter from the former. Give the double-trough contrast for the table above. 0.35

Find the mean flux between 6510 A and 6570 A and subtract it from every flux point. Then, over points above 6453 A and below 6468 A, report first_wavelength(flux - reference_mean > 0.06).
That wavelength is 6454.11 A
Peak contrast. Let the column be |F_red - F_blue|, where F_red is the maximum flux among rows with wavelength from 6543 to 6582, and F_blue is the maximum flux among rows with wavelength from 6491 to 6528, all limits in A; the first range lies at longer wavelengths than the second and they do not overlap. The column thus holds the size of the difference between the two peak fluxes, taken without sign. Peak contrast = 0.27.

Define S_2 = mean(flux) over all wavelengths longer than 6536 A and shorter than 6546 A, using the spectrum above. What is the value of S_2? 5.92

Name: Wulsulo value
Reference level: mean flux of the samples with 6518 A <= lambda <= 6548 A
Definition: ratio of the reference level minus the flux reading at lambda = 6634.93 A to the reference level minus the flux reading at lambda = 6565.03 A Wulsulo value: 0.01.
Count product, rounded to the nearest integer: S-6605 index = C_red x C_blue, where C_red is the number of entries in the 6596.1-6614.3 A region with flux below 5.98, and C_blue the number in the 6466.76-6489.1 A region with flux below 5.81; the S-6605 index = 35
